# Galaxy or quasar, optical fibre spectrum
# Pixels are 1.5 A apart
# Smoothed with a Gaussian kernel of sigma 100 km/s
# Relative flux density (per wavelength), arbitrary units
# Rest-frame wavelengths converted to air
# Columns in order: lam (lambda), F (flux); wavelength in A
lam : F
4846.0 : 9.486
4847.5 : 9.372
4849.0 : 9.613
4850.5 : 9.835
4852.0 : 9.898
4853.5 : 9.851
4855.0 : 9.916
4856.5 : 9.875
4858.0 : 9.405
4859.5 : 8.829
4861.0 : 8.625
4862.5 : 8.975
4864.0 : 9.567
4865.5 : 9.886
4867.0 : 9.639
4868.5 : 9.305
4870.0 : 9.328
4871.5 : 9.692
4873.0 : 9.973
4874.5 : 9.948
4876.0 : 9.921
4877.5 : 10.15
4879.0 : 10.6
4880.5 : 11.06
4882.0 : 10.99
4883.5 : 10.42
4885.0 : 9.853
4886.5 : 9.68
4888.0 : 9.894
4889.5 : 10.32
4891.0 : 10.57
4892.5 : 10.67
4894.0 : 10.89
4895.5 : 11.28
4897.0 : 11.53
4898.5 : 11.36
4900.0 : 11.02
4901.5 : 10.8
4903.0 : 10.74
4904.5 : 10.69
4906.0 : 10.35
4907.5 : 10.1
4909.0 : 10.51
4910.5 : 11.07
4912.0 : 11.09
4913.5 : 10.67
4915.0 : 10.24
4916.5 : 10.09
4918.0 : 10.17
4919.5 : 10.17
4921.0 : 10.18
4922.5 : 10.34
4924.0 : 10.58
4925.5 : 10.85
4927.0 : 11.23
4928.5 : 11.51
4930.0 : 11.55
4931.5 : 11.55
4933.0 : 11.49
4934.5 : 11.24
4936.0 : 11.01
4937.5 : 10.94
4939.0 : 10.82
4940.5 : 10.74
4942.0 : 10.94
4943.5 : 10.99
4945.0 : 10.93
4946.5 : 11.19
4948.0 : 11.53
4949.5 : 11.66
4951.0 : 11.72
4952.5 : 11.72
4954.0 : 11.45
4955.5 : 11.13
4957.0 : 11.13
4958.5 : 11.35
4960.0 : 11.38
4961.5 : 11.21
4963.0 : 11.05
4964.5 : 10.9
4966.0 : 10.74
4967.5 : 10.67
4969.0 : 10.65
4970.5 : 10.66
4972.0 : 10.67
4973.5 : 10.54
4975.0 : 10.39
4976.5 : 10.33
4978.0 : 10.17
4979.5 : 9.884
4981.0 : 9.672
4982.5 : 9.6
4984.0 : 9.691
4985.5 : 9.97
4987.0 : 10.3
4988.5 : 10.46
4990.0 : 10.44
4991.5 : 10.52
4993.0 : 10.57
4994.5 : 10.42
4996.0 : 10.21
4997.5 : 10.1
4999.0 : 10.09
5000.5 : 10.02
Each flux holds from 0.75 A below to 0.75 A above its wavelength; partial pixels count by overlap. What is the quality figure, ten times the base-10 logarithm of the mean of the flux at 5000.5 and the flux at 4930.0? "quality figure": 10.3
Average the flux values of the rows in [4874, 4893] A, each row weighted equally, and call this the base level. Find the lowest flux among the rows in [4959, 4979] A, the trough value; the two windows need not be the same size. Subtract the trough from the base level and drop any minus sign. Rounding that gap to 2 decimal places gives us 0.14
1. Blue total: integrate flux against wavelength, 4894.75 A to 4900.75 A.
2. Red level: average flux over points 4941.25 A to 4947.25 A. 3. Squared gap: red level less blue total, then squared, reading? 3223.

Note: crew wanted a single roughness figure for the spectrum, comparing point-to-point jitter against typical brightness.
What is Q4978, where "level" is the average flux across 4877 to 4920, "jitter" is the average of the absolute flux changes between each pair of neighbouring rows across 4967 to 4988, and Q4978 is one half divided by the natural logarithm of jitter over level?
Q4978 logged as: -0.115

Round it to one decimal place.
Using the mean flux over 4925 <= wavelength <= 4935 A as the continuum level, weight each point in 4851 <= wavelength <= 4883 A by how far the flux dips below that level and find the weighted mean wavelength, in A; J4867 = 4865.0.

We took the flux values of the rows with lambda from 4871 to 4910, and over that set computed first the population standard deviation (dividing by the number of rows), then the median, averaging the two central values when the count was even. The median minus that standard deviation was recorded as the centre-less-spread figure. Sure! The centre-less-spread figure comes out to 10.02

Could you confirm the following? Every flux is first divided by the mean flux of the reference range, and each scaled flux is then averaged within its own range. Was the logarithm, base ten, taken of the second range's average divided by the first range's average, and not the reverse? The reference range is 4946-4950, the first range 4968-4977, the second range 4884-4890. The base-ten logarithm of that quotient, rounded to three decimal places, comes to -0.026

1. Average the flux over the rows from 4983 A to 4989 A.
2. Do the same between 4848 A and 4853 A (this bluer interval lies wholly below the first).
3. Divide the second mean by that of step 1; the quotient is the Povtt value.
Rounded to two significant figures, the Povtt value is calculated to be 0.97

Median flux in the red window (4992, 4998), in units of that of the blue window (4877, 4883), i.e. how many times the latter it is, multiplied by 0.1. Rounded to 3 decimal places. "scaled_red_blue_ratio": 0.096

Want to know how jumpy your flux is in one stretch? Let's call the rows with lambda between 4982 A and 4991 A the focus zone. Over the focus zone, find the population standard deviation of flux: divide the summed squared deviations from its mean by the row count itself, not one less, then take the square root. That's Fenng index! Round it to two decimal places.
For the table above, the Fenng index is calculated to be 0.35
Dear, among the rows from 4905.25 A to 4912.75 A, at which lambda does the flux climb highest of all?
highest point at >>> 4912.0 A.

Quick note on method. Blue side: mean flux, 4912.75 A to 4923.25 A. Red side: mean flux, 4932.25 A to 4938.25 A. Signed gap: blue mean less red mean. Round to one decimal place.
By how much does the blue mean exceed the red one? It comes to -0.9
